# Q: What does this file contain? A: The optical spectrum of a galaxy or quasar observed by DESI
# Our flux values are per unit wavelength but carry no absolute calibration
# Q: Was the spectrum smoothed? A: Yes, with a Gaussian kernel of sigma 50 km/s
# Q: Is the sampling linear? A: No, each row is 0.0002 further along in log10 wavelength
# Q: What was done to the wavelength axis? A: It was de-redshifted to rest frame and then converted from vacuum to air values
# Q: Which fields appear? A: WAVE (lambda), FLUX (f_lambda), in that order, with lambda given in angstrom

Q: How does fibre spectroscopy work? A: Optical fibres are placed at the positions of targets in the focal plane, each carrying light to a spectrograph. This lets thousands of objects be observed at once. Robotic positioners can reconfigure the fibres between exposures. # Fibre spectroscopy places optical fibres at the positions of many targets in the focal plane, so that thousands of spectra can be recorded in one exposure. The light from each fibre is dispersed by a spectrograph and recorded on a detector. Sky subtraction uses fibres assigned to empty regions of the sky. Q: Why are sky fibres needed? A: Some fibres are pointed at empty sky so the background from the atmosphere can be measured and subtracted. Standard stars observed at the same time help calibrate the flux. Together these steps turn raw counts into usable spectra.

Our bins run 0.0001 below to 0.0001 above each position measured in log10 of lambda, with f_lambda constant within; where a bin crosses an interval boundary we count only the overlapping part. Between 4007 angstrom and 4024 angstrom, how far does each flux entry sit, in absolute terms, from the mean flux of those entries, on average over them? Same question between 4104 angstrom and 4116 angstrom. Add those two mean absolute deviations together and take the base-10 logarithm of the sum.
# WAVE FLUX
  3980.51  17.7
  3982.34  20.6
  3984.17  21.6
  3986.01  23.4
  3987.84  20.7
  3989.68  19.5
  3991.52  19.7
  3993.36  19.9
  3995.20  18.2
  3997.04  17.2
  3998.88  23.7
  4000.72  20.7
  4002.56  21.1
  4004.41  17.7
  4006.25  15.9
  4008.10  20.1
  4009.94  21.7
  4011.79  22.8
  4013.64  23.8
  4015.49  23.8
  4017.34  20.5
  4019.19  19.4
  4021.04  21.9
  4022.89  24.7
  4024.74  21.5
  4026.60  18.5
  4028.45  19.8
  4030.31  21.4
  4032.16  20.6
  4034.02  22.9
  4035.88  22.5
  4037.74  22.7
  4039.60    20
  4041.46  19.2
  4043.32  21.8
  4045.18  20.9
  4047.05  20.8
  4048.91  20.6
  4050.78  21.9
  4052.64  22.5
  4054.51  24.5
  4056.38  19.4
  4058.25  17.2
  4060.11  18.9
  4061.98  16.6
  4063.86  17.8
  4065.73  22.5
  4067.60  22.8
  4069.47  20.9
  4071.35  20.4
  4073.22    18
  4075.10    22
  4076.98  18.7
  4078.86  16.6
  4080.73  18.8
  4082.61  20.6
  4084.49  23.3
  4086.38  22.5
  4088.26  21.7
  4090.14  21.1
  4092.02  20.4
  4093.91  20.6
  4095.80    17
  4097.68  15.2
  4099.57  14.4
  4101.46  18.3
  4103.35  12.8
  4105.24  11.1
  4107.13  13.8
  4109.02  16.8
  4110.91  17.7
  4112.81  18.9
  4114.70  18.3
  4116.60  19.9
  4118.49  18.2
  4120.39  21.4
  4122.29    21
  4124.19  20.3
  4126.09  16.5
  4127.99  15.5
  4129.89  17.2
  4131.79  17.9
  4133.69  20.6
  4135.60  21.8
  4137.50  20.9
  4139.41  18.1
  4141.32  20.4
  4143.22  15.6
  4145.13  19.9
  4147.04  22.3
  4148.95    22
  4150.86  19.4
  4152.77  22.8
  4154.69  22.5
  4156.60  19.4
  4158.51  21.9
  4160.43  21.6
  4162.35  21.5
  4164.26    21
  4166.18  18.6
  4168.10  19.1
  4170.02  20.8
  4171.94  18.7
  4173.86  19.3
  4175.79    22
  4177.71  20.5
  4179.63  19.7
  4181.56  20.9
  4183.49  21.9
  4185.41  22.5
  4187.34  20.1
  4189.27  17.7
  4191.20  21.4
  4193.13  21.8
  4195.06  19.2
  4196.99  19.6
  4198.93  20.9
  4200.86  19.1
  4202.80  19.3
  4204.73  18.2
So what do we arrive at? 0.60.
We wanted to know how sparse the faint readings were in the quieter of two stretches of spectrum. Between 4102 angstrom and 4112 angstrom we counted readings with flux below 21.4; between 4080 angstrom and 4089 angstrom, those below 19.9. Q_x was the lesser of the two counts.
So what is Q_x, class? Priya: 1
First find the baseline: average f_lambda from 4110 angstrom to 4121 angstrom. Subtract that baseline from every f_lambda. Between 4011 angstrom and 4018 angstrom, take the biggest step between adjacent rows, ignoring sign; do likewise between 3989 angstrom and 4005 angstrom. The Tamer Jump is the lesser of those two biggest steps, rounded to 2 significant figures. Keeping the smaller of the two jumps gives 3.3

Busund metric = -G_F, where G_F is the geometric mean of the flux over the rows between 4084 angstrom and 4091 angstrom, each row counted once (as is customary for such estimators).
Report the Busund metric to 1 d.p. -22.1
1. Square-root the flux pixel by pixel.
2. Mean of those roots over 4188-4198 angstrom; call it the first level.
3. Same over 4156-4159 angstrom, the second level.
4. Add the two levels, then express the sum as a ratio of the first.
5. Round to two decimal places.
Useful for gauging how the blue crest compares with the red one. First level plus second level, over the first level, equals 2.02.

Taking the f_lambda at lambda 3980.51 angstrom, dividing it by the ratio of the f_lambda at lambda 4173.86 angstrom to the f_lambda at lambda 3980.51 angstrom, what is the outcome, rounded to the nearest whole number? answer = 16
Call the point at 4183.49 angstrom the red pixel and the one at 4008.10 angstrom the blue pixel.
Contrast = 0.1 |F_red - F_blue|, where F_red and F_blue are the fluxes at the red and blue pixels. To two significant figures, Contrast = 0.18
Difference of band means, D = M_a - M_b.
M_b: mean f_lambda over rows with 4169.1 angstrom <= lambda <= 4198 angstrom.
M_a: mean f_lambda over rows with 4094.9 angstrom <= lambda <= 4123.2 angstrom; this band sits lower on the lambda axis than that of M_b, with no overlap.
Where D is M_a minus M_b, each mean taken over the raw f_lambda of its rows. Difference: -3.4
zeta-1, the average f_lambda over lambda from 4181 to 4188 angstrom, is 21.4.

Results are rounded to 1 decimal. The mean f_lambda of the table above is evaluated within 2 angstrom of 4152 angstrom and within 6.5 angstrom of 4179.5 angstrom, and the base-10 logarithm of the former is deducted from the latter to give 19.6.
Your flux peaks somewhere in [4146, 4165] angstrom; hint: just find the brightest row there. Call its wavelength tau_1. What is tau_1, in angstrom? 4152.77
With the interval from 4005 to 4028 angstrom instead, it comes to 4022.89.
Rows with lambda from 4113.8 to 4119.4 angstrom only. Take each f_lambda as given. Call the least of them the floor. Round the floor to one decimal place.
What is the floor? 18.2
